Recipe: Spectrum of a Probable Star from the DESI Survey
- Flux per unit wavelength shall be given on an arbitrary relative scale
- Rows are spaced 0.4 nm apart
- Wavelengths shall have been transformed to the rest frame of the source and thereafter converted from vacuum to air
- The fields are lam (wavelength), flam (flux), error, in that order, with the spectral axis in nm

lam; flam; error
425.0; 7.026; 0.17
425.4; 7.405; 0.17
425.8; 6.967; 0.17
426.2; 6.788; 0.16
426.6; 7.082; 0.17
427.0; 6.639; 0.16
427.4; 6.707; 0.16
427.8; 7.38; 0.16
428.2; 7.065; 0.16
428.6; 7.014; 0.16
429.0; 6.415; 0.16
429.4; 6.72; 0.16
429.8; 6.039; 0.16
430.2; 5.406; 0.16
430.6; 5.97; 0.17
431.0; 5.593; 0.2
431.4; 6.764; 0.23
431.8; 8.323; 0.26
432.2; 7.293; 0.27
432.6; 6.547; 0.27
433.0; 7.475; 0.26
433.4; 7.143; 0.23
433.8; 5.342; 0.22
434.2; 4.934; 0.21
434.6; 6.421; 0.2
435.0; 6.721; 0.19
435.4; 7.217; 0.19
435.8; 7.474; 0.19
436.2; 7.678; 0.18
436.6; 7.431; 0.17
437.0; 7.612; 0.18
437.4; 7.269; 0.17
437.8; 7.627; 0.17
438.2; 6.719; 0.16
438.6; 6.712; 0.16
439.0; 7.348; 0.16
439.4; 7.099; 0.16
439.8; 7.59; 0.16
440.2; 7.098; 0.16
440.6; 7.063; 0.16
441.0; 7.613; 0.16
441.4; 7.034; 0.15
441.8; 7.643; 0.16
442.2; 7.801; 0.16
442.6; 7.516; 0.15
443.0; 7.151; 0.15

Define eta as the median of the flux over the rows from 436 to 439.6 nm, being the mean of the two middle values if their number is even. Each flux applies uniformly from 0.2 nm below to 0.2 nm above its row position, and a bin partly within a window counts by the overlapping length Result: 7.3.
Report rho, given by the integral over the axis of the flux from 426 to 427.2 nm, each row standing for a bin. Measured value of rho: 8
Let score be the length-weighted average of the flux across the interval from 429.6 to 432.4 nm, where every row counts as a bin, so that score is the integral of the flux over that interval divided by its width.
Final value 6.5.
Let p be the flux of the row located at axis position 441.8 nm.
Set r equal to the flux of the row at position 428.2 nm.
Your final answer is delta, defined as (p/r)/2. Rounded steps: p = 7.643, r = 7.065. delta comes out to 0.541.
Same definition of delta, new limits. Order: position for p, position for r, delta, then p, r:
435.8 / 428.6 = 0.533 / 7.474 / 7.014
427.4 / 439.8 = 0.442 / 6.707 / 7.59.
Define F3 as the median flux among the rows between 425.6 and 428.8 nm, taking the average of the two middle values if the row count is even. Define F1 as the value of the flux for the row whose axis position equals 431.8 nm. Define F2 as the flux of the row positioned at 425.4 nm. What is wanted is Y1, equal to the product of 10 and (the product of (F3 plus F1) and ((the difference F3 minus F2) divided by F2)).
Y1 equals -9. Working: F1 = 8.323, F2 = 7.405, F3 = 7.0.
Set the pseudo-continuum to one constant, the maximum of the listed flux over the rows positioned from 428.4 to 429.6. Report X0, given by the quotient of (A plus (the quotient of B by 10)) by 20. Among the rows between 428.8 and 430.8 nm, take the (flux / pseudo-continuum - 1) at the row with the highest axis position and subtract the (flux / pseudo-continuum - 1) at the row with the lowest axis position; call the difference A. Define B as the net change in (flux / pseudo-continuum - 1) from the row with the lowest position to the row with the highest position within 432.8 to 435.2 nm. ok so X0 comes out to -0.004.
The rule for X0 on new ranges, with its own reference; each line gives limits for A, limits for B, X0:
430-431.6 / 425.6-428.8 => 0.010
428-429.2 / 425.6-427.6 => -0.005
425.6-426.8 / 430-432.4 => 0.002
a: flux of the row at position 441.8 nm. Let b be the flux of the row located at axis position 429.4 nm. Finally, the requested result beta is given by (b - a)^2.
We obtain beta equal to 0.9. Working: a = 7.643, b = 6.72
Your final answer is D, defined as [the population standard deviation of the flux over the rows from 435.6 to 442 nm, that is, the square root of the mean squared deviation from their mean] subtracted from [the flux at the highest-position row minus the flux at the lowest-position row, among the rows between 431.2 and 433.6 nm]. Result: 0.1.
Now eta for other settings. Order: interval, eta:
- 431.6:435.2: 6.7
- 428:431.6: 6.4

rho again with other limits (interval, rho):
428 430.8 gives 18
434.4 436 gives 11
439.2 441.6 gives 17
